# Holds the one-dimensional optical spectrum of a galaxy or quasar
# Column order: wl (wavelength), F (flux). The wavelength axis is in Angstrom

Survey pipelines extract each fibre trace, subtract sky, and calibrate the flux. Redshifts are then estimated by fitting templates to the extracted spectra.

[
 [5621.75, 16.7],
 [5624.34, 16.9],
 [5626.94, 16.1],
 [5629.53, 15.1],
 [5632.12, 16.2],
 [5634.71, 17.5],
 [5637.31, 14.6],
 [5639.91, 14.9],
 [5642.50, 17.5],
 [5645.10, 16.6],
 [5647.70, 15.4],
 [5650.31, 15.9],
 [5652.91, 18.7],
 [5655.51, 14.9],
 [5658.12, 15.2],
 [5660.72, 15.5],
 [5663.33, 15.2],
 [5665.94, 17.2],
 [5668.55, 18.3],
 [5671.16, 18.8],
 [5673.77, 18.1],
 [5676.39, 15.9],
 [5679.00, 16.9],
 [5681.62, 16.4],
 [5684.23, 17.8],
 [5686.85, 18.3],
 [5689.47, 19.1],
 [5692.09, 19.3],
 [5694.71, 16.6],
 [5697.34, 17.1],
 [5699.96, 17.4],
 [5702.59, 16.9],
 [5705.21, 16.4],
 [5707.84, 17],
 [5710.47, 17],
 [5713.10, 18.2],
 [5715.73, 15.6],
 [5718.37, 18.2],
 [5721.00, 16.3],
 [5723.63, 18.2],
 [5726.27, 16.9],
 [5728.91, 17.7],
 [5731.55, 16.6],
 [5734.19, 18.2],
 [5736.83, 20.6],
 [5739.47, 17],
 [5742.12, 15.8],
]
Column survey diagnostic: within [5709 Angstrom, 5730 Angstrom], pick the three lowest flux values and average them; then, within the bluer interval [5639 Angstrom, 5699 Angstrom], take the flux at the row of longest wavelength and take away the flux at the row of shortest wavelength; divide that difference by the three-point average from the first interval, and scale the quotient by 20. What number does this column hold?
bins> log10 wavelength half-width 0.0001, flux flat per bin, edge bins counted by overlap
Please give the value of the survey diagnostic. 2.7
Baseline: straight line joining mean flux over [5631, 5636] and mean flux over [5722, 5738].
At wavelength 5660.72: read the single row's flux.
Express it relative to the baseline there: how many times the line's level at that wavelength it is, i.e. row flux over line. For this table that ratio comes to 0.90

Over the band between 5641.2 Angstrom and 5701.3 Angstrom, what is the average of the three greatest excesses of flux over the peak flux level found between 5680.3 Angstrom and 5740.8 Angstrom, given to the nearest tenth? -1.5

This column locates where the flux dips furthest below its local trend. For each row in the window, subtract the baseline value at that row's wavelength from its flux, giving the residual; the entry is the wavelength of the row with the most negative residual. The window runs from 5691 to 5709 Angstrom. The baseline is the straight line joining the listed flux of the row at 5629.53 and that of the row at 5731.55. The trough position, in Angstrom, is 5705.21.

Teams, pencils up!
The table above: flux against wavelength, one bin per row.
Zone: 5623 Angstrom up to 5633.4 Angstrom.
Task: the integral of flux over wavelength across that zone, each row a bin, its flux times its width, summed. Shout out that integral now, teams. 167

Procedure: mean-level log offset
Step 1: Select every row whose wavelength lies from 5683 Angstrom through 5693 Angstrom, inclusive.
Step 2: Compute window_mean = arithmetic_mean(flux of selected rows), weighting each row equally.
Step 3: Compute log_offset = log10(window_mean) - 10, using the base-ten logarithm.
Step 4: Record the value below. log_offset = -8.73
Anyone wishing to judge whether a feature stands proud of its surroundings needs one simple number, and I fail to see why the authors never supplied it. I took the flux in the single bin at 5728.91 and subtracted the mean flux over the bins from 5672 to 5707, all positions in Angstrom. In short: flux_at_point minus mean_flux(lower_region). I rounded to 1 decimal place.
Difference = 0.3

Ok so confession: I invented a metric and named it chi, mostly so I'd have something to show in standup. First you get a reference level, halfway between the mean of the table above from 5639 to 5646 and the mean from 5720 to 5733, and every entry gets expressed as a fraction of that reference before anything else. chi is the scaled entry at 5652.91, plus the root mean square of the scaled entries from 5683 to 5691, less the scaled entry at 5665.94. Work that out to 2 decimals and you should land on 1.19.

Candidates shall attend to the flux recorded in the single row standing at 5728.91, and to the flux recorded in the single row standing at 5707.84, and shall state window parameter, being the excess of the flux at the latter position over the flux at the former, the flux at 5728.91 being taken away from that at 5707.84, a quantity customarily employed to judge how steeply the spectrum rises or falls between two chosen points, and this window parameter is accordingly -0.7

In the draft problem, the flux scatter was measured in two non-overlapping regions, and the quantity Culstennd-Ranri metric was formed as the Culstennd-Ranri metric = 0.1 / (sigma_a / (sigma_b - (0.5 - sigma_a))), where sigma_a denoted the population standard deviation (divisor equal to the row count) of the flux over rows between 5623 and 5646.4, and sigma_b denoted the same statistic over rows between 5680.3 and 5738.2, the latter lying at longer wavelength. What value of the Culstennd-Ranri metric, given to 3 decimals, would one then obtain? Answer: 0.162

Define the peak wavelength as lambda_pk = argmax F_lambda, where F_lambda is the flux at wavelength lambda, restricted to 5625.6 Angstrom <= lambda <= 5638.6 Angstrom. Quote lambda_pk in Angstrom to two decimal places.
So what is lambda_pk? 5634.71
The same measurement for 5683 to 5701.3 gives 5692.09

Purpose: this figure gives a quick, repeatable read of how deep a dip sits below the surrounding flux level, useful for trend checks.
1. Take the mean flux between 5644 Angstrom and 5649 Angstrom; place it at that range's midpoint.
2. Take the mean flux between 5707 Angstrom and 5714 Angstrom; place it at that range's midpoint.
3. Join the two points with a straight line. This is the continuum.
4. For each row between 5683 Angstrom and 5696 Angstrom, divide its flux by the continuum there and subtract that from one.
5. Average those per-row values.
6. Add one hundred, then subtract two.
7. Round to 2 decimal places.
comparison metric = 97.92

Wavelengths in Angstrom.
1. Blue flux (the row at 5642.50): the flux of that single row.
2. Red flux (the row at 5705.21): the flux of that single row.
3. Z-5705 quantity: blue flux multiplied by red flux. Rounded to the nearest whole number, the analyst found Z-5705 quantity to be 287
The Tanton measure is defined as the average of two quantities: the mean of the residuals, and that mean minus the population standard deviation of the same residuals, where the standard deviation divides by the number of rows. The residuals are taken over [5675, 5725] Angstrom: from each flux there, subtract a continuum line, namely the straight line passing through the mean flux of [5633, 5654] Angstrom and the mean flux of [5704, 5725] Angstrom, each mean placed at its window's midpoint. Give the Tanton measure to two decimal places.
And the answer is -0.18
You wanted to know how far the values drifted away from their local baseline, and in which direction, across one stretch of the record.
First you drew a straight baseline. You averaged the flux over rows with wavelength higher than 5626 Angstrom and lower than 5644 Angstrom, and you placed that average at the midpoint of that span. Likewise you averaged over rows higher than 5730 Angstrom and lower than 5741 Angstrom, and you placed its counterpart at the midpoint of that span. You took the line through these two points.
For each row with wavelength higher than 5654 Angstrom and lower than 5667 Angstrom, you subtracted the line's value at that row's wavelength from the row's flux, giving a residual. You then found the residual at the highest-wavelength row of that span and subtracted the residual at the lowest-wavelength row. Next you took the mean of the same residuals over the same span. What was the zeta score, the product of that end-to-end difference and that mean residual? -1.9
